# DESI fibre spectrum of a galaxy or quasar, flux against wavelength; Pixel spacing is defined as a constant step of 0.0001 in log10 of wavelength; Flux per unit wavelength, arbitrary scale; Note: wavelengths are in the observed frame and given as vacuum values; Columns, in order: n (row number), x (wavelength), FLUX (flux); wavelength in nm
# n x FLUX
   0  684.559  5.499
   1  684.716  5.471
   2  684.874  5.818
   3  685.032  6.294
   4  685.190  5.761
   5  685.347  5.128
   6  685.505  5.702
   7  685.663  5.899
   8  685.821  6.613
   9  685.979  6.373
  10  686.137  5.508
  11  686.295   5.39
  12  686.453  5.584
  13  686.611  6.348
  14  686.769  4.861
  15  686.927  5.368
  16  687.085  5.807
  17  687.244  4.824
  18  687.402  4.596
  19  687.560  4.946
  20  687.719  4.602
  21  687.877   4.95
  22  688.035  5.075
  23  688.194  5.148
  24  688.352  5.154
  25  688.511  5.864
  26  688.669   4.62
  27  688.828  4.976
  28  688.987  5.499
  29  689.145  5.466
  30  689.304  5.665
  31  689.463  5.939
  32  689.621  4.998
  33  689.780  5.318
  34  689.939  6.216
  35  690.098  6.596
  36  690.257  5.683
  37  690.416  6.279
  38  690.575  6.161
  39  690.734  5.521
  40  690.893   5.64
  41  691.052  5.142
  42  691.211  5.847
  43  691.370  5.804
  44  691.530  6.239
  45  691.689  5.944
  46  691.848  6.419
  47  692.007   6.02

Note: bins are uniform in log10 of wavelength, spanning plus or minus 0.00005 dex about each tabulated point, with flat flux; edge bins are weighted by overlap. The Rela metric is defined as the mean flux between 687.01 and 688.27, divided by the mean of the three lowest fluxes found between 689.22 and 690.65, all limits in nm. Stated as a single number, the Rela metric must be 0.94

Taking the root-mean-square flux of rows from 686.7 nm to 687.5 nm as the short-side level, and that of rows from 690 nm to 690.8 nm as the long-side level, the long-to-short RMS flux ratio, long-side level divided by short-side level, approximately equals 1.19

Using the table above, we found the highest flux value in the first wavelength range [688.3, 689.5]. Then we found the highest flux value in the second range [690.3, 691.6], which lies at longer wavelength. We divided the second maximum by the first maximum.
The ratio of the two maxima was 1.06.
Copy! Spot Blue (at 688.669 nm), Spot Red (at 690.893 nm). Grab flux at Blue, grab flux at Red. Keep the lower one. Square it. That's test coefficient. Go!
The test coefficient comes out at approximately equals 21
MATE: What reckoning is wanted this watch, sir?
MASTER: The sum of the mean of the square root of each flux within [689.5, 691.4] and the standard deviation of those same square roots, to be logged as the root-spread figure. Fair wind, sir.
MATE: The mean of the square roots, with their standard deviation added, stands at 2.50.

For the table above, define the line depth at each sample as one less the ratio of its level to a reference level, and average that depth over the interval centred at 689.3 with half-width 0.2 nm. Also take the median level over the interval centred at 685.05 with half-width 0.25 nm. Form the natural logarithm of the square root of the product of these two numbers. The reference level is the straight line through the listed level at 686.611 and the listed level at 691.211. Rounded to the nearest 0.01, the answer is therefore -0.52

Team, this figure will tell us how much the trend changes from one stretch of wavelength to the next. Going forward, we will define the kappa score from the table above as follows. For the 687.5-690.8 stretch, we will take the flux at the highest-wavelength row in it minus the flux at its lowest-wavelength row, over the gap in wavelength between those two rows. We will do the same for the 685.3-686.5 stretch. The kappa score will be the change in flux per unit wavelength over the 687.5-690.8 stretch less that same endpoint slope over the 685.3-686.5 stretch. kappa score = -0.2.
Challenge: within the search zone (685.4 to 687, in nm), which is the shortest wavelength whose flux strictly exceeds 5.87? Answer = 685.663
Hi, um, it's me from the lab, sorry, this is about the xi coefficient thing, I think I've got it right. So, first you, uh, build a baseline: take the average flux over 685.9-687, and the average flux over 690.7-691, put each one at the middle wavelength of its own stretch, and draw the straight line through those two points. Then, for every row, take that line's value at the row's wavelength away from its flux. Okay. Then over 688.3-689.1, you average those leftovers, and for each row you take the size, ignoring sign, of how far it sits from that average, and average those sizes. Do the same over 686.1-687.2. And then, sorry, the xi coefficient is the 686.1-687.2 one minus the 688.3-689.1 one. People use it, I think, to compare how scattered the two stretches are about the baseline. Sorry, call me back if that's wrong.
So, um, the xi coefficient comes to -0.06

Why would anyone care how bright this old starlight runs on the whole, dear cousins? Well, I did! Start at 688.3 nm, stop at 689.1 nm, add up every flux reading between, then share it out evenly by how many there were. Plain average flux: 5.2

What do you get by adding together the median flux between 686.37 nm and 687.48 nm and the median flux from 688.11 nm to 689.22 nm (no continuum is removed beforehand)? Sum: 10.5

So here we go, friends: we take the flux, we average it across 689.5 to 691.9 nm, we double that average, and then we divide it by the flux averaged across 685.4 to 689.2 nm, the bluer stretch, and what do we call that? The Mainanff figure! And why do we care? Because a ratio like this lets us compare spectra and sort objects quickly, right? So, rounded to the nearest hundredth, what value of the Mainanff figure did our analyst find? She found 2.18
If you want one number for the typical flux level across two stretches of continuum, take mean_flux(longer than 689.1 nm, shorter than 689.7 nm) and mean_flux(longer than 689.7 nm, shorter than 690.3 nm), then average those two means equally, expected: 5.74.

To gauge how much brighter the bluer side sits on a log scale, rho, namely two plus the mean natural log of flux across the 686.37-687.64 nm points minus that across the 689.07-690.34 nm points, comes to 1.92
